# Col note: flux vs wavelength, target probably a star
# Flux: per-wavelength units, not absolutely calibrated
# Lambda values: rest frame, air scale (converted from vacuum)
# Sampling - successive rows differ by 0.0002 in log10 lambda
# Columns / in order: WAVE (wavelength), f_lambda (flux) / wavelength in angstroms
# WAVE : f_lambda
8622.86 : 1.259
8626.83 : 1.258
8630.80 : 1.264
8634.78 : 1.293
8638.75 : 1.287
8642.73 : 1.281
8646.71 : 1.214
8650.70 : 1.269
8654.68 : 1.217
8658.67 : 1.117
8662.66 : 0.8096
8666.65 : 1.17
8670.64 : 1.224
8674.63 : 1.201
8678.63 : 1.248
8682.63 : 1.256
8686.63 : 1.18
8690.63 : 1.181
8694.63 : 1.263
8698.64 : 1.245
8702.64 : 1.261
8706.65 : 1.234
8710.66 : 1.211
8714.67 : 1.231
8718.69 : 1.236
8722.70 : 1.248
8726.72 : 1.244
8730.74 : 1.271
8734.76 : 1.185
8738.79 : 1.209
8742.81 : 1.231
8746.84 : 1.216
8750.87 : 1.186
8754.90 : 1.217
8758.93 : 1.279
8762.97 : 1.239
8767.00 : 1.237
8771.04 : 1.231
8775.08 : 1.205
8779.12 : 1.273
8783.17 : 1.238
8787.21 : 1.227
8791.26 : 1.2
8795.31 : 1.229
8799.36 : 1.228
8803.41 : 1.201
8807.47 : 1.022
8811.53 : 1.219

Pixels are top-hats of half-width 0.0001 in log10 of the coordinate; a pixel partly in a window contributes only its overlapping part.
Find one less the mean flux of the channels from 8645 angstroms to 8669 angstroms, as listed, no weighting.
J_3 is -0.133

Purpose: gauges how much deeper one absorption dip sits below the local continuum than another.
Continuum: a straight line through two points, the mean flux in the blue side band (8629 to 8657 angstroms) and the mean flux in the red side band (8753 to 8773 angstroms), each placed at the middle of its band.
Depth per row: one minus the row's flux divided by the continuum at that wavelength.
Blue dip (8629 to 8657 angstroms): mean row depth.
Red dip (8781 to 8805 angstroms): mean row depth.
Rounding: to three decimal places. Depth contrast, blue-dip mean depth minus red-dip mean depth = -0.012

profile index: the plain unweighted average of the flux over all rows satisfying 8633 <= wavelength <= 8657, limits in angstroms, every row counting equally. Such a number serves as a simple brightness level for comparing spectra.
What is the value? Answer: 1.26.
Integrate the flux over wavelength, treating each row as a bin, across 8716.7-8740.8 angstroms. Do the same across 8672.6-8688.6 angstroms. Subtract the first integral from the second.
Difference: -10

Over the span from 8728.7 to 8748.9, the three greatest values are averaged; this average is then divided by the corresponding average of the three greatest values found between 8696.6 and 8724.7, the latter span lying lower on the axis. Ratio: 0.99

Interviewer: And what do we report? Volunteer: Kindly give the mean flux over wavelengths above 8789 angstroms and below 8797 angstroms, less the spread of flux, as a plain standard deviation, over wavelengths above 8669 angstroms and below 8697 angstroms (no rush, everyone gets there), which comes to 1.18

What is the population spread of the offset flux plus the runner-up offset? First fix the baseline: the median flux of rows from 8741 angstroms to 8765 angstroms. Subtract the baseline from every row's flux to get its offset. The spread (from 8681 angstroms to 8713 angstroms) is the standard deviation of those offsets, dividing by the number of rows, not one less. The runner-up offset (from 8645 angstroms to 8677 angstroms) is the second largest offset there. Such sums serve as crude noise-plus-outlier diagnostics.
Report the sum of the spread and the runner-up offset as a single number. 0.03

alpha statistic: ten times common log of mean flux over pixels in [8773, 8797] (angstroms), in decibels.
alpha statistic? 0.89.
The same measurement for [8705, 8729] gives 0.91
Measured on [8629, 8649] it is 1.03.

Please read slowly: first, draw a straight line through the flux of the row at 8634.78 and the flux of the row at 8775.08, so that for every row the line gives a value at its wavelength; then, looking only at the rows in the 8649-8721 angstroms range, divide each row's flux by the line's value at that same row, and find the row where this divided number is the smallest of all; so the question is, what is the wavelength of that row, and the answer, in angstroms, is 8662.66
